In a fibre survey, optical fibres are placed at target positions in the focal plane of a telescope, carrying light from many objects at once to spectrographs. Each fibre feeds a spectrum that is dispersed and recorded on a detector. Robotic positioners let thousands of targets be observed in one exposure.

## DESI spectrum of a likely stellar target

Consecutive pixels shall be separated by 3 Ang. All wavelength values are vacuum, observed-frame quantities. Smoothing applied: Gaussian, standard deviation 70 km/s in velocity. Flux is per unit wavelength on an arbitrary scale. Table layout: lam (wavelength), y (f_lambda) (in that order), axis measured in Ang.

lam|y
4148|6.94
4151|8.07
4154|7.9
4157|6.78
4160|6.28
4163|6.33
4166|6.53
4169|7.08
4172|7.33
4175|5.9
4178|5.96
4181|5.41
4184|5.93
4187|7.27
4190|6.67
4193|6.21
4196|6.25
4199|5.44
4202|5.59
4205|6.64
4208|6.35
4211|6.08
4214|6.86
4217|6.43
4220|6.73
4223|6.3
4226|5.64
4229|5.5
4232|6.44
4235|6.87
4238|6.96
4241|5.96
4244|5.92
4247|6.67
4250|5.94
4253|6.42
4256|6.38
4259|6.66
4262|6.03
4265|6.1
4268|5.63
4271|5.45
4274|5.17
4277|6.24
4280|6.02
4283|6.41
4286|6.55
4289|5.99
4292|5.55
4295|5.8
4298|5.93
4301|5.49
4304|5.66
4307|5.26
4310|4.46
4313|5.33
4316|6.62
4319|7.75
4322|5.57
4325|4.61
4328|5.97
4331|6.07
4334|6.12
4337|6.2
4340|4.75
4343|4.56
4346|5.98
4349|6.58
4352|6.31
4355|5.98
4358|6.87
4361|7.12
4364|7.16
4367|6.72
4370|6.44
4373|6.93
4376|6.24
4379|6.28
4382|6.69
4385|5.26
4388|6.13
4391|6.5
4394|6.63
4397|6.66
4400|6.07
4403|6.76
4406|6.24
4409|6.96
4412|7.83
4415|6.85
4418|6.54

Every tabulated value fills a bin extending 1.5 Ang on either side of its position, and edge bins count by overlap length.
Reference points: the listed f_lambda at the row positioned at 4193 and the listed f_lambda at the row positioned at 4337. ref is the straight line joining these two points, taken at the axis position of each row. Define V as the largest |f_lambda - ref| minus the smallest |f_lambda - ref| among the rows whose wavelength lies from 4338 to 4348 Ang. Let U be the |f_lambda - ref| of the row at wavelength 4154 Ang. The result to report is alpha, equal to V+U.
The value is 3.1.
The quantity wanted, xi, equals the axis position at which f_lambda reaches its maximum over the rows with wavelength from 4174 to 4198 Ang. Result 4187 Ang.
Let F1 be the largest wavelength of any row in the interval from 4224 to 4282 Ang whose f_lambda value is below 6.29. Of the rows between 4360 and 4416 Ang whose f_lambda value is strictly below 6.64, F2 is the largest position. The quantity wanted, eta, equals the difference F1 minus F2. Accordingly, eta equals -126 Ang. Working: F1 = 4280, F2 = 4406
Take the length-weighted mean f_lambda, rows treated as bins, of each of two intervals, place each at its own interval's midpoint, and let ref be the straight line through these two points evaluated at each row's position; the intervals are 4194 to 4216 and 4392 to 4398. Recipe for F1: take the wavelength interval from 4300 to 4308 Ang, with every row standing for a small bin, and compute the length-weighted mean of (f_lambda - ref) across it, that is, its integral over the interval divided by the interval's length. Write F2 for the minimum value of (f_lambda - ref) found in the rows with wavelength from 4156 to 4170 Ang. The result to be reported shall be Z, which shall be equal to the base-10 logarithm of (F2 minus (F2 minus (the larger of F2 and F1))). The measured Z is -0.7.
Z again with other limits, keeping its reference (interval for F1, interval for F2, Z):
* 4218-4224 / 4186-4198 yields -0.5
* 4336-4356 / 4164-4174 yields -0.4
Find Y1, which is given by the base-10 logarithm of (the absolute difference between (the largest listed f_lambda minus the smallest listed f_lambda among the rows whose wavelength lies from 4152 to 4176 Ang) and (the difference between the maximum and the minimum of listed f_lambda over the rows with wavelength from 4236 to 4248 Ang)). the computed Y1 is 0.0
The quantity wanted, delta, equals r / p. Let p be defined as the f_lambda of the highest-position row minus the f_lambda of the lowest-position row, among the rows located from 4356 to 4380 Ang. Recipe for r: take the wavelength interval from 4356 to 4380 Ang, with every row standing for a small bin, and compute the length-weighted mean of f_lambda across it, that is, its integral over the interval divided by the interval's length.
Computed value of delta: -11.4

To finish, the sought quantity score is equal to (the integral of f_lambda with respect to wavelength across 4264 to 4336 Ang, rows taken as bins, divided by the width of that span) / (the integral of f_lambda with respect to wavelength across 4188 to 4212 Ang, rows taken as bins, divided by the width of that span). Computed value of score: 0.94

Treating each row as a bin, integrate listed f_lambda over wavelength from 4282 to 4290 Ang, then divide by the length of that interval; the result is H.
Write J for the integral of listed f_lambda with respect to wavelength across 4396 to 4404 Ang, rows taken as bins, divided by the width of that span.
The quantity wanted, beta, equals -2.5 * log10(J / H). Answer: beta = -0.02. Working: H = 6.3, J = 6.47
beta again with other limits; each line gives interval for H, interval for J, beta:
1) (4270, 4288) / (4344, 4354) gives -0.04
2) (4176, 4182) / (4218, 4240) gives -0.11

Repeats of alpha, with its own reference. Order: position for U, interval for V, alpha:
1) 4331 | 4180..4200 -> 1.2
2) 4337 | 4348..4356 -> 0.3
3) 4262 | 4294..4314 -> 1.6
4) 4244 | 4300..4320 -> 1.6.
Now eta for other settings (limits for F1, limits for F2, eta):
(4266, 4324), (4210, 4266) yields 57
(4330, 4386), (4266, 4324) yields 63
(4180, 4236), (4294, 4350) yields -120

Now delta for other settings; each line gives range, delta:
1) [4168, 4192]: -15.7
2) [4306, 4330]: 8.0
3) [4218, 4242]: -8.2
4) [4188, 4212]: -10.5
